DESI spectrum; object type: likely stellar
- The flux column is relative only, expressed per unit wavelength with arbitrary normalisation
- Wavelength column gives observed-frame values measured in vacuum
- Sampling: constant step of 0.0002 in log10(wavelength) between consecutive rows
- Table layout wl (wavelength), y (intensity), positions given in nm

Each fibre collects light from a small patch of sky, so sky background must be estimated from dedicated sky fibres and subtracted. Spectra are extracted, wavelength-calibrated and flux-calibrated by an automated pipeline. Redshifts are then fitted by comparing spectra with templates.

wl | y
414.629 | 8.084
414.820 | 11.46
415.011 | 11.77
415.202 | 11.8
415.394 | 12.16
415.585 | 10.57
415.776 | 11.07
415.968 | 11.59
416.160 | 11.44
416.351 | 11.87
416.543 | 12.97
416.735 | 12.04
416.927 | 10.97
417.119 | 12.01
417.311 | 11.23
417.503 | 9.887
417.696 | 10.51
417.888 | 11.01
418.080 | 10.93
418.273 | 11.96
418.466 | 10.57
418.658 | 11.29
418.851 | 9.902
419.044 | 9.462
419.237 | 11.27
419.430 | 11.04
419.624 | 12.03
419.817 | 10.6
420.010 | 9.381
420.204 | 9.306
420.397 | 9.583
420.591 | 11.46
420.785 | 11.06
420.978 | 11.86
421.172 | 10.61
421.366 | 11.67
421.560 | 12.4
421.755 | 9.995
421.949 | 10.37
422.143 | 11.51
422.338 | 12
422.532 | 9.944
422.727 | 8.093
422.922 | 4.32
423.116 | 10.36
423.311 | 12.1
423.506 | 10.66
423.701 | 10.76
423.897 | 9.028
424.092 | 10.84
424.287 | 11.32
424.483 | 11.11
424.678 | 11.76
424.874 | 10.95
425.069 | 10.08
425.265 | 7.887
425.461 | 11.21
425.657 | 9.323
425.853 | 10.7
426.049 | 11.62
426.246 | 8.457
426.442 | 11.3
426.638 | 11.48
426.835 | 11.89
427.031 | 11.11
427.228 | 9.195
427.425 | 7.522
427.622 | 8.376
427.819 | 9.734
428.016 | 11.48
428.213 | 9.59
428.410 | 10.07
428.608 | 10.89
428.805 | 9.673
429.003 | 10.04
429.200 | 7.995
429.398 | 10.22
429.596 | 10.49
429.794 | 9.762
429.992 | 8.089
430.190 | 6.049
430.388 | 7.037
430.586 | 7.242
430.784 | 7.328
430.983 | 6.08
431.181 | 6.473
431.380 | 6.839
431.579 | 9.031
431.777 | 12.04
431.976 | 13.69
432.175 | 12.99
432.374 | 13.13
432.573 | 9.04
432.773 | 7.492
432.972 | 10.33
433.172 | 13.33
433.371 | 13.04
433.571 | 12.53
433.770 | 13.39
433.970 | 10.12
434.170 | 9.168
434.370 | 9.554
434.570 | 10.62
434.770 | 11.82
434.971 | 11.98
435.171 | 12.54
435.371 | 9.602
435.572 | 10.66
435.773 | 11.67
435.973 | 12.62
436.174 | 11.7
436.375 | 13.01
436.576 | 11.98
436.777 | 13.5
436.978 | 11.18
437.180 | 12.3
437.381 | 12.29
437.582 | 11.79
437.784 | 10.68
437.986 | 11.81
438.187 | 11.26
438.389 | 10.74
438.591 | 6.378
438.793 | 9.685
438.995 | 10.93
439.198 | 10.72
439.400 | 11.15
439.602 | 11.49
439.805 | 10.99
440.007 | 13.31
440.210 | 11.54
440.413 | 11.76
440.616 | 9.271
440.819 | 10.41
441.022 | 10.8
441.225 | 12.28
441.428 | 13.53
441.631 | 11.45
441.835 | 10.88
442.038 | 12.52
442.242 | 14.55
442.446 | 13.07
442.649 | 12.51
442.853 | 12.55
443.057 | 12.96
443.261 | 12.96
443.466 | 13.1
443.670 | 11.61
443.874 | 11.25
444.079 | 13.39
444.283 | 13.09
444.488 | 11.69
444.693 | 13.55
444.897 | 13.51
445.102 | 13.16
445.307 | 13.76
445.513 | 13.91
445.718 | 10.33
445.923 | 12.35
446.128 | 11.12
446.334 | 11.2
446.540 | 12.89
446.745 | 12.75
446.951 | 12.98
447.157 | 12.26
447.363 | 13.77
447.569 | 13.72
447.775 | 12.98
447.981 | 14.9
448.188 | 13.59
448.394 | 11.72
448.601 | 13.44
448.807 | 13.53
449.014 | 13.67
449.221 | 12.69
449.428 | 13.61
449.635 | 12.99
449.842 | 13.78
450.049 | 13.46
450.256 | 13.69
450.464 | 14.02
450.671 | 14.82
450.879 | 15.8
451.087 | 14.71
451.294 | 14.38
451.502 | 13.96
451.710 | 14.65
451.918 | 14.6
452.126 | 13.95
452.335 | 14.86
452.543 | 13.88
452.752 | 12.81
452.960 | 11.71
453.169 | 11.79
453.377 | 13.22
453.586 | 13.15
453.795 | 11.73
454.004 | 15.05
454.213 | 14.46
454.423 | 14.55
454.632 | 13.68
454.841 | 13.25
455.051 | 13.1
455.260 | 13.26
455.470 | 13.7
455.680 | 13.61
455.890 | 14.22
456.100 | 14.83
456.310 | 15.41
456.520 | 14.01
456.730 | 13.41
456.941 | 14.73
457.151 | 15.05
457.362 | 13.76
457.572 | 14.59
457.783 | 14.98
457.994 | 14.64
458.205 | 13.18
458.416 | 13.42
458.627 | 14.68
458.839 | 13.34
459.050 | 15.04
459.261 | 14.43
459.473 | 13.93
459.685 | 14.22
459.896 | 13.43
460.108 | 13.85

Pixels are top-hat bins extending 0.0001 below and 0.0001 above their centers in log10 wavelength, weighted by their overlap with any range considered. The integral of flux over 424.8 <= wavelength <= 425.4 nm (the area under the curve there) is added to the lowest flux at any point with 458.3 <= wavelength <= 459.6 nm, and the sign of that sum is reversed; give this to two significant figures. -19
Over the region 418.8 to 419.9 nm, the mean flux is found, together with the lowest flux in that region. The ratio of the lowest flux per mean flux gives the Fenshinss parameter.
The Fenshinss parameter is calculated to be 0.88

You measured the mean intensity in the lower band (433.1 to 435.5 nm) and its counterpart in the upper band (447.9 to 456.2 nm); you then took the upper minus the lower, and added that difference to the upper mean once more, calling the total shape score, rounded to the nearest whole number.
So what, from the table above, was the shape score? 16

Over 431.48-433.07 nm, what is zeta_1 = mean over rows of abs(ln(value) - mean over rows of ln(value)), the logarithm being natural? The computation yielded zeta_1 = 0.187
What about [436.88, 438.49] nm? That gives 0.047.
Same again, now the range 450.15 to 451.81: 0.034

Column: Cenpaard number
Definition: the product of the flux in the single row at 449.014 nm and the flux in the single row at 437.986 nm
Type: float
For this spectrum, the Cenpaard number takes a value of 161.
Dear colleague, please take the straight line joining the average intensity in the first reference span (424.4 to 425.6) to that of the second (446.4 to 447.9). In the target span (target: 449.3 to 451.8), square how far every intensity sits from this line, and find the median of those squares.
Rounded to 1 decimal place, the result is 0.3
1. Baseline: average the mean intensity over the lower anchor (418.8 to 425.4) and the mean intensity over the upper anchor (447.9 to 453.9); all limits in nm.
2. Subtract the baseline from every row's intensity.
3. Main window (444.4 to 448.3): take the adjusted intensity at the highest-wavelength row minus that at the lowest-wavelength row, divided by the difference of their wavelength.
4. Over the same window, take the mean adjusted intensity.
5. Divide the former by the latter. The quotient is 0.61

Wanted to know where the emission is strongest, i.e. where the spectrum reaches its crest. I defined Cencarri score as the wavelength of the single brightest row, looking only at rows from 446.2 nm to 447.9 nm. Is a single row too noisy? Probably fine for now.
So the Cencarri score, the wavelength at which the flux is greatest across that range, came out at 447.363 nm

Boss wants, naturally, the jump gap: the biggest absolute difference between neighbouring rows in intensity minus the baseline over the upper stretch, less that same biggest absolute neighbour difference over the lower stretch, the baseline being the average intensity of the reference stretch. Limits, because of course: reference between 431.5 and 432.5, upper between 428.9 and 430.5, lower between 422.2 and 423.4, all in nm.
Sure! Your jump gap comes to -3.8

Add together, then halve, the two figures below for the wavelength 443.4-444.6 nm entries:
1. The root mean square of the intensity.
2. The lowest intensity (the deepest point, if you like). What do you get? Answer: 11.8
